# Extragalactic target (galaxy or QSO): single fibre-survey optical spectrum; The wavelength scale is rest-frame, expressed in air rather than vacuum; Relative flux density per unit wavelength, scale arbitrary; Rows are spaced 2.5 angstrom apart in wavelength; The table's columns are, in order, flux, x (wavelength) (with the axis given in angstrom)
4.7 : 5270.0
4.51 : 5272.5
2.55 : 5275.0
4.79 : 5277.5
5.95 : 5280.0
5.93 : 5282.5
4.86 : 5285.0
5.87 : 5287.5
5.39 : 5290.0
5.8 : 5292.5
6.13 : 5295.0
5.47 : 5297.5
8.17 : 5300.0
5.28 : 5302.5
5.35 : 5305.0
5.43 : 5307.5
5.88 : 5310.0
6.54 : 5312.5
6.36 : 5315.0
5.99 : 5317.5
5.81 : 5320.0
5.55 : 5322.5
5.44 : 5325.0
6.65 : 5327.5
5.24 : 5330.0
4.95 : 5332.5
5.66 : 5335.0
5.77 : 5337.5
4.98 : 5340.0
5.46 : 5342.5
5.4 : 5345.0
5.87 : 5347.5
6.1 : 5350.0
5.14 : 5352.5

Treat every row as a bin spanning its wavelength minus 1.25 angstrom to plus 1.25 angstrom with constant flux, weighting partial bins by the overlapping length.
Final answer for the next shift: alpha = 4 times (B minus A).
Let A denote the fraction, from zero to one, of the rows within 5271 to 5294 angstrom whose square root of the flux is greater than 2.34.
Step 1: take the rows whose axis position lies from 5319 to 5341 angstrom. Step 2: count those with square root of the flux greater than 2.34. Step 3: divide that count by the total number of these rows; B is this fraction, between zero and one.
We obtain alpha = 0.4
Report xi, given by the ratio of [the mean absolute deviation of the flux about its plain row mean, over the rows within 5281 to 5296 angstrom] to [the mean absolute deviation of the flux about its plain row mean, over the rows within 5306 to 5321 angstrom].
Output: 1.2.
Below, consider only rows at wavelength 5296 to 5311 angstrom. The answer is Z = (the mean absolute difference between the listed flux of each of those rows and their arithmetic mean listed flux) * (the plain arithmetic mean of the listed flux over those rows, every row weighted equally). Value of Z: 4.43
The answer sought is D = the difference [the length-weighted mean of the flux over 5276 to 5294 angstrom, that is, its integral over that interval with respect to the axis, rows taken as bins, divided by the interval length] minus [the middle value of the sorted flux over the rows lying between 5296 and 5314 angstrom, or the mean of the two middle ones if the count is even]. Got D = 0.0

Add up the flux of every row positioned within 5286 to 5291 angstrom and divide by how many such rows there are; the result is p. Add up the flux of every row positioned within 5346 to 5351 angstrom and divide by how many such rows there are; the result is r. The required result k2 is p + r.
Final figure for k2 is 11.6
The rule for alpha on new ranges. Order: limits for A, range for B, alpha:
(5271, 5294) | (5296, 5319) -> 0.4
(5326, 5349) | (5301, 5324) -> 0.9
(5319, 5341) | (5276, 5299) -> 0.0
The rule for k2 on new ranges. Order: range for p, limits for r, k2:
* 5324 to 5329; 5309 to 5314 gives 12.3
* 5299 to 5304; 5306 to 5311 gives 12.4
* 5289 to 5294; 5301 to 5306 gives 10.9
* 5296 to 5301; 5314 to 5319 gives 13.0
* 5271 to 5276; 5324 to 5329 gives 9.6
